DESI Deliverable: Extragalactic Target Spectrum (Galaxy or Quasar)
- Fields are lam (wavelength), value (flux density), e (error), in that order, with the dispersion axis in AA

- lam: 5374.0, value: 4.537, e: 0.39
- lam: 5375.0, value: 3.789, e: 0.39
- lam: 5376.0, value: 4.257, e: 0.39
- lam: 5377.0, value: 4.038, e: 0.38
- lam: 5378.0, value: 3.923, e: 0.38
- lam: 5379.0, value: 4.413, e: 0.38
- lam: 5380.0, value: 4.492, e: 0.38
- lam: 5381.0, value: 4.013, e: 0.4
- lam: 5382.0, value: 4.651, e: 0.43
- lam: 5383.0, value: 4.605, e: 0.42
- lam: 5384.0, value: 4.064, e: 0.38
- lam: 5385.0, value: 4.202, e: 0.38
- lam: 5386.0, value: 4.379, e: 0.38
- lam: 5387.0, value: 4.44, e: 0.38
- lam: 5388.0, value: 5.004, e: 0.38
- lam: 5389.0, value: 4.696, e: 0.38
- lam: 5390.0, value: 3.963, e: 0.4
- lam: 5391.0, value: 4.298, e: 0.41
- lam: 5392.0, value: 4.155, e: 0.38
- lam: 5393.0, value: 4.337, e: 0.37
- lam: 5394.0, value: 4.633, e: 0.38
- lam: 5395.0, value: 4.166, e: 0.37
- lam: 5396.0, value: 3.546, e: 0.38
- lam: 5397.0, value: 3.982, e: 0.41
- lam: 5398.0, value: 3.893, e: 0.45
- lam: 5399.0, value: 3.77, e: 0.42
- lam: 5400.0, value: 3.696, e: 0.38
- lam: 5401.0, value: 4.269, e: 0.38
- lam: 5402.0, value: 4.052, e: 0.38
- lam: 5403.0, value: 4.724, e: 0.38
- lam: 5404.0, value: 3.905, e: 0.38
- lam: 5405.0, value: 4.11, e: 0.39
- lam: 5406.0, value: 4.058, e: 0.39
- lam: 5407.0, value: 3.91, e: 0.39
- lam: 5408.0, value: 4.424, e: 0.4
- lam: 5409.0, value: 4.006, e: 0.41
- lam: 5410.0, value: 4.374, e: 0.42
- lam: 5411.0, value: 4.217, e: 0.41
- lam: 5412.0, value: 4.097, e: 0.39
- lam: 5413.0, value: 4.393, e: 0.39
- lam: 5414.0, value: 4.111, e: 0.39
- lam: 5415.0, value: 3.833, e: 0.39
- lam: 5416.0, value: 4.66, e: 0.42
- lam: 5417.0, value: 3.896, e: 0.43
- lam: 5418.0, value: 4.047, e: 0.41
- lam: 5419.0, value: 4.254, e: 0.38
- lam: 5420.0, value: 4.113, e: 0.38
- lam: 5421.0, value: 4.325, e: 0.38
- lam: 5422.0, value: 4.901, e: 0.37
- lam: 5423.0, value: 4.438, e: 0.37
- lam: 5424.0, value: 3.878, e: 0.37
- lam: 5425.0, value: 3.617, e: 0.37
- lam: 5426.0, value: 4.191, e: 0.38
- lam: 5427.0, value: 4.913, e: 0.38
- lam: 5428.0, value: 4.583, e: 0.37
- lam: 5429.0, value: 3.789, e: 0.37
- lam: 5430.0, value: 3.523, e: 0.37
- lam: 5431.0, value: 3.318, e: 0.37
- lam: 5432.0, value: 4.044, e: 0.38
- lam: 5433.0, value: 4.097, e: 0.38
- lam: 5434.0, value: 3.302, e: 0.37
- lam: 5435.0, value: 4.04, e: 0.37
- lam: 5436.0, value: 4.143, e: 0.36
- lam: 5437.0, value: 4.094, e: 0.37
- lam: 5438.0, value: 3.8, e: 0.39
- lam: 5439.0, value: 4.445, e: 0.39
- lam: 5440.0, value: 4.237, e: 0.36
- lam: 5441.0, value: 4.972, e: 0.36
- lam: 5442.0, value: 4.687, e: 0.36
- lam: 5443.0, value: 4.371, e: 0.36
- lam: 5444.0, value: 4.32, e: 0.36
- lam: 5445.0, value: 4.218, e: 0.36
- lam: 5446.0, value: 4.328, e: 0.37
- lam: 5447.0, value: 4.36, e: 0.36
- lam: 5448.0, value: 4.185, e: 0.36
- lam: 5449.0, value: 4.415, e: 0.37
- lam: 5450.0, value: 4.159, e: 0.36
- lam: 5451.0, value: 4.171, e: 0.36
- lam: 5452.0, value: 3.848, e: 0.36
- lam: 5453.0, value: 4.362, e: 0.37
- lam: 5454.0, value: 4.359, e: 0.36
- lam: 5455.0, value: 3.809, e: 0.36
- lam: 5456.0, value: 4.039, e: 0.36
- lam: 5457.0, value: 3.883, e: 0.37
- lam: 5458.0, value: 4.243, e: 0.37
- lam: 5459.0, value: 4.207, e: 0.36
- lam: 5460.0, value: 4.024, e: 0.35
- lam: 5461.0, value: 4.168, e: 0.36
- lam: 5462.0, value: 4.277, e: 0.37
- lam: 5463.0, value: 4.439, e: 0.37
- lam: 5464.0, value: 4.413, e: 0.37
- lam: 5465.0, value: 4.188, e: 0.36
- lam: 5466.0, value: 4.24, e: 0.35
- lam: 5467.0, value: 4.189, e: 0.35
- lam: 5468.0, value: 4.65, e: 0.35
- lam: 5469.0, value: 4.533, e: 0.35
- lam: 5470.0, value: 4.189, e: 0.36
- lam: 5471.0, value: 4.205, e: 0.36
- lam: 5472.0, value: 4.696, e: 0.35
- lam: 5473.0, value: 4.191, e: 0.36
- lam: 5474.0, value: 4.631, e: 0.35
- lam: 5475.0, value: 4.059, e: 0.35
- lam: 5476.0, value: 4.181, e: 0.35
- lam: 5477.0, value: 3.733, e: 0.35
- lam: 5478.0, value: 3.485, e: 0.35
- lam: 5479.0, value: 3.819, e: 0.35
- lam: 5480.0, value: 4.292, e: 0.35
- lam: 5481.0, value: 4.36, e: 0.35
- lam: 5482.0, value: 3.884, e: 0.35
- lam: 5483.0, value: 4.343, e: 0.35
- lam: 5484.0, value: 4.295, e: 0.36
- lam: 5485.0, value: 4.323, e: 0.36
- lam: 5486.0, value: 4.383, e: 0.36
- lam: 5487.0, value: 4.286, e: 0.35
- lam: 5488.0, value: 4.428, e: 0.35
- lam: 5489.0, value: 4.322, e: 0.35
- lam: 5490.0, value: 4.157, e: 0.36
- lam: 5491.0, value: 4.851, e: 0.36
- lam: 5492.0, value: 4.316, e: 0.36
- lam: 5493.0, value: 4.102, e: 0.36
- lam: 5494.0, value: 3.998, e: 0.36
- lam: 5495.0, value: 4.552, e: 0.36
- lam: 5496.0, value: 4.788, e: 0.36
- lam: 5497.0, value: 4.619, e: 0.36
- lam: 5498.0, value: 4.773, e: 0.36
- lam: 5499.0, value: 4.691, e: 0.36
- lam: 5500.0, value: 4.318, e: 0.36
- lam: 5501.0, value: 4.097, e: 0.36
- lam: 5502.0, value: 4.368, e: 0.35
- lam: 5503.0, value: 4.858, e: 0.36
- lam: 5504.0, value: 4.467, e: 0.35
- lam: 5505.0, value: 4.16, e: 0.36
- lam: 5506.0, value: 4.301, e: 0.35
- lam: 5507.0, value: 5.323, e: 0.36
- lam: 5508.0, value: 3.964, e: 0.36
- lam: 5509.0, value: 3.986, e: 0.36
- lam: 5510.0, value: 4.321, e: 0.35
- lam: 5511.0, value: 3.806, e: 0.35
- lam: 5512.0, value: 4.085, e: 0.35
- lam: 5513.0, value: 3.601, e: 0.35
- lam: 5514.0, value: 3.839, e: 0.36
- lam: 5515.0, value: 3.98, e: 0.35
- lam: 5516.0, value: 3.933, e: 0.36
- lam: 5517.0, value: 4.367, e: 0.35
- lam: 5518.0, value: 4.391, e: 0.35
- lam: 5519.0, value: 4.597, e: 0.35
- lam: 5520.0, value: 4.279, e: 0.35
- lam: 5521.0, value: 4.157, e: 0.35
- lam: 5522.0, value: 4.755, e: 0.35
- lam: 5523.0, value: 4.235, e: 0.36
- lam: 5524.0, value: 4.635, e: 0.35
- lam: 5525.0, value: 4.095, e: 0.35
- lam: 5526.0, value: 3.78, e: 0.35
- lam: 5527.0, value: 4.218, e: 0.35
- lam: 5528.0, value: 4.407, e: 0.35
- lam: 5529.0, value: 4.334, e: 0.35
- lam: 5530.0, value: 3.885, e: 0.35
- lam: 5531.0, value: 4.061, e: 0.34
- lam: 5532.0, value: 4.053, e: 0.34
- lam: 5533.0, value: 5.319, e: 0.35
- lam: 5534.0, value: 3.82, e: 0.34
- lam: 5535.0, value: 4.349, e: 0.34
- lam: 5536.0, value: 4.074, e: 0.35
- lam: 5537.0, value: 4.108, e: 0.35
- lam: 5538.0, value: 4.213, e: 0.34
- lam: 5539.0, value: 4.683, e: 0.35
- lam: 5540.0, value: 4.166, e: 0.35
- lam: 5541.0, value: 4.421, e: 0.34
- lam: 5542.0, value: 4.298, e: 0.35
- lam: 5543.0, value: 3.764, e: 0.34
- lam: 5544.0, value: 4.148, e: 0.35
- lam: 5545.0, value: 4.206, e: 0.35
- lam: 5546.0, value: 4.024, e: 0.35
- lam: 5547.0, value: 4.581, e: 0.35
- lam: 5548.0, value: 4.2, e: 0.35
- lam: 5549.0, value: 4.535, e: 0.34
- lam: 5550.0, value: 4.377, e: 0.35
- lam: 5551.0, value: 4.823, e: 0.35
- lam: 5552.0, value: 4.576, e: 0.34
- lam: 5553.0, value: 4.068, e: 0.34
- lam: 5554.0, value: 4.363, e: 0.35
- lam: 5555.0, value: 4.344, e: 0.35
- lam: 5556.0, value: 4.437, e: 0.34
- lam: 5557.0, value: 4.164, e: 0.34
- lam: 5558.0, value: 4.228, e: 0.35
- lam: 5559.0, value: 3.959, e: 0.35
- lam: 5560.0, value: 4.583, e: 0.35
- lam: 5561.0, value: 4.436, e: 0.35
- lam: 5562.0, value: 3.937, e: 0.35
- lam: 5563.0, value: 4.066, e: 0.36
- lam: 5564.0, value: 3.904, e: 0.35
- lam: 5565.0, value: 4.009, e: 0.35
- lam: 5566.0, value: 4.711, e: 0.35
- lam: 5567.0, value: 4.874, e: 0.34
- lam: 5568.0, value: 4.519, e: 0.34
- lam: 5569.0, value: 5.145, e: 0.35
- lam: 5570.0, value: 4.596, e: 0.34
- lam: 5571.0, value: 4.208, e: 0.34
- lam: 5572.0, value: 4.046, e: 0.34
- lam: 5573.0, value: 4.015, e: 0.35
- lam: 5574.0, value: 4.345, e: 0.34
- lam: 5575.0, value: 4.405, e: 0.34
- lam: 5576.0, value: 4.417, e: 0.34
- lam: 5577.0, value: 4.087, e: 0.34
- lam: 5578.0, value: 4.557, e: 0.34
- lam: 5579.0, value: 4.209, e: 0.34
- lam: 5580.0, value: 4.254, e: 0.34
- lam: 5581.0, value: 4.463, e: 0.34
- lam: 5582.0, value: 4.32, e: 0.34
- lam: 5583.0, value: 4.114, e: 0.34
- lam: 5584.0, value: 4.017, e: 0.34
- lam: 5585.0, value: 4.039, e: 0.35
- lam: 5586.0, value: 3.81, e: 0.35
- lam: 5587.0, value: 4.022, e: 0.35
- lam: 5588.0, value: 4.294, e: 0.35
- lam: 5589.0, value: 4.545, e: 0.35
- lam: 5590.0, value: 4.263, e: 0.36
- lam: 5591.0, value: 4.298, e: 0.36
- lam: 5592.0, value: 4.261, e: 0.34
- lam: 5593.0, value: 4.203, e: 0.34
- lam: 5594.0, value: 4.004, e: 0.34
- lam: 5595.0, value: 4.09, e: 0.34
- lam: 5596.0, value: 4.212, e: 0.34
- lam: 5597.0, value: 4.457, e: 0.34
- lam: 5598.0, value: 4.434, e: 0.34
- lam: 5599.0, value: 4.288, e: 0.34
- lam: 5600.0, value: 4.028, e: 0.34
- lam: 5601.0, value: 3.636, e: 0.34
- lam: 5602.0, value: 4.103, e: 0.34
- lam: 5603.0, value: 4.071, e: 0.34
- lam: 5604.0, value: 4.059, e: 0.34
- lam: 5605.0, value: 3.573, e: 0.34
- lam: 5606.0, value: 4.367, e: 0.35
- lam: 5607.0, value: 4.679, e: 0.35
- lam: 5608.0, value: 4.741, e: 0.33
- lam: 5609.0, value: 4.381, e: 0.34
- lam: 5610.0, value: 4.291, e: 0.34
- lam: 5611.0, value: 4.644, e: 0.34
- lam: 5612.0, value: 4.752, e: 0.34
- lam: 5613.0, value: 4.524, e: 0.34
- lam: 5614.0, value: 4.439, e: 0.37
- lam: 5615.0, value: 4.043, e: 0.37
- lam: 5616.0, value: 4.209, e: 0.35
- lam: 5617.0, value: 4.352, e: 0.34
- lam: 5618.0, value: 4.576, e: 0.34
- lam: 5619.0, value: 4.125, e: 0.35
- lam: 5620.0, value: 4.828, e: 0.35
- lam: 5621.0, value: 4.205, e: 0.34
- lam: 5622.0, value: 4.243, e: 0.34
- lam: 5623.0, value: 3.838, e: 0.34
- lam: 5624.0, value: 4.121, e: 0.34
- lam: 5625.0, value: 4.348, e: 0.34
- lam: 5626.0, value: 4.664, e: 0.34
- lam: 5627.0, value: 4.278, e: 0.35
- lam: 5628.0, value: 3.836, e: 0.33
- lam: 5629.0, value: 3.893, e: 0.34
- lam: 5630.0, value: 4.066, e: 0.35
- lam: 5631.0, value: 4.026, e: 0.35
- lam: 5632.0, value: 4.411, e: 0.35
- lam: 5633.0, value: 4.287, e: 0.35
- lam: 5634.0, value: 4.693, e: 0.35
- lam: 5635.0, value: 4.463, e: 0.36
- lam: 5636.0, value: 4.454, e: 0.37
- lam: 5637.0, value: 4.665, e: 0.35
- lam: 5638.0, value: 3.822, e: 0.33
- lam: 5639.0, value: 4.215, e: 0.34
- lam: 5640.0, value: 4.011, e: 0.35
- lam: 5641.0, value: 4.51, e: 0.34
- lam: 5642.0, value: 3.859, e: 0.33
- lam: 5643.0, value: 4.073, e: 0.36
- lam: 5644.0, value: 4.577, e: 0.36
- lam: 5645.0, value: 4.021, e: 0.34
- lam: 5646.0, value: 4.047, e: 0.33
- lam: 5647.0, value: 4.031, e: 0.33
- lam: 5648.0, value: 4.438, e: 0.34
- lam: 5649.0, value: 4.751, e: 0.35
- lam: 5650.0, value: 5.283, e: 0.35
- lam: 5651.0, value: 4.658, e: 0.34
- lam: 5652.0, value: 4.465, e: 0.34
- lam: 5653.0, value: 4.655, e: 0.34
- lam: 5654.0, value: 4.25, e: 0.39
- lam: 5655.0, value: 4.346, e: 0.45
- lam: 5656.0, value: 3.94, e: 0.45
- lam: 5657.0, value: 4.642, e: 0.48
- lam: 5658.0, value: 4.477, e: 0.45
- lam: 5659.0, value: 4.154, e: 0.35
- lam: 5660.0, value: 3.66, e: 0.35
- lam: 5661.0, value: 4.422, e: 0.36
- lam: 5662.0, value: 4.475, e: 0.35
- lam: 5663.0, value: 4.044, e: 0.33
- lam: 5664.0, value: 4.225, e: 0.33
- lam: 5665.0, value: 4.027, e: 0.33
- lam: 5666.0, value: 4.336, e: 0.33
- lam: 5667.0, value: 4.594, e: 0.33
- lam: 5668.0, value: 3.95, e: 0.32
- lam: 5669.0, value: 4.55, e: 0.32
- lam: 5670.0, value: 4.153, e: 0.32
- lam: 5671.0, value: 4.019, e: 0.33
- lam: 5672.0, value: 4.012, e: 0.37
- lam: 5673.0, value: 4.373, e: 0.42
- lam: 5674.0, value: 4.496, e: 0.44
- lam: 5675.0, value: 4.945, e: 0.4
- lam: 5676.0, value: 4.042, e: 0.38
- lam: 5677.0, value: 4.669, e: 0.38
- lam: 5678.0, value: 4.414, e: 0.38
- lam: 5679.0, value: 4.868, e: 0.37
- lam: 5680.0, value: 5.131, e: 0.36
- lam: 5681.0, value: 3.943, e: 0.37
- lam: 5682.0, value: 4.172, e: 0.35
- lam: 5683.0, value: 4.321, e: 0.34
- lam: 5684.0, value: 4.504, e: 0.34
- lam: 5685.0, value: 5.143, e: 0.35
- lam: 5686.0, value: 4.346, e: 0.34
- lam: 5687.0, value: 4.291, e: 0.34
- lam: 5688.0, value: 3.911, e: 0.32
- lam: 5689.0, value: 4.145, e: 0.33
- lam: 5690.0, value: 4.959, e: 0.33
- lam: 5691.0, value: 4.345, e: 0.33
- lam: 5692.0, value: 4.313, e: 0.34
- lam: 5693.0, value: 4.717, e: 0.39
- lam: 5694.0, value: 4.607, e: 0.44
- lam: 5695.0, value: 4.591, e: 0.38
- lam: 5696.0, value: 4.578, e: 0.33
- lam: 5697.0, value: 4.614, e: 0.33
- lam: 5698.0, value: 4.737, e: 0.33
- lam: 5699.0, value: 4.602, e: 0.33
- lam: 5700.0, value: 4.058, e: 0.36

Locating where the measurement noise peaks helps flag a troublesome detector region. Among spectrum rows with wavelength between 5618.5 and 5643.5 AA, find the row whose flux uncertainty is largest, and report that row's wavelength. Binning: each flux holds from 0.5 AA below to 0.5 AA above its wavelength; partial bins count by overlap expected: 5636.0 AA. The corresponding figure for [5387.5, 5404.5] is 5398.0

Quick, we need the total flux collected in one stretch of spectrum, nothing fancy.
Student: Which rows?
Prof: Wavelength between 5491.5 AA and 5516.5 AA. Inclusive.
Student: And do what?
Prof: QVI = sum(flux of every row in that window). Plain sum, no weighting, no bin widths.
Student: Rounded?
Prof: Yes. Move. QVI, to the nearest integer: 107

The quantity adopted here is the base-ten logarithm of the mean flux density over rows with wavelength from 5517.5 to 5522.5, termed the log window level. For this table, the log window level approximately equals 0.647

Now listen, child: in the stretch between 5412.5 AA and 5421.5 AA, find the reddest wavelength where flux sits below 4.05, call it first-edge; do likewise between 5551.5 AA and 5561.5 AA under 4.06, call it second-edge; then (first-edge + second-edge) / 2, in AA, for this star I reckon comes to 5488.5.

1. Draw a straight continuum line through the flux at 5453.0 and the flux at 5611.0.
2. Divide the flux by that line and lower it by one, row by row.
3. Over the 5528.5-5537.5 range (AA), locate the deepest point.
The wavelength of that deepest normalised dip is 5534.0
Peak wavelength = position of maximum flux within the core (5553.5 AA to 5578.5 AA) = 5569.0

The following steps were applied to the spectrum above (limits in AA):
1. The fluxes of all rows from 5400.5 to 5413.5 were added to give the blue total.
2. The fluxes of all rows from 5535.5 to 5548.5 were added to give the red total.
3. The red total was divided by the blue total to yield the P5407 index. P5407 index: 1.01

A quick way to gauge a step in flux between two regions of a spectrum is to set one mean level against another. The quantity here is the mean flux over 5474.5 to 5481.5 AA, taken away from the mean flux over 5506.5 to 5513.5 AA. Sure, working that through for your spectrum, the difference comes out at 0.165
